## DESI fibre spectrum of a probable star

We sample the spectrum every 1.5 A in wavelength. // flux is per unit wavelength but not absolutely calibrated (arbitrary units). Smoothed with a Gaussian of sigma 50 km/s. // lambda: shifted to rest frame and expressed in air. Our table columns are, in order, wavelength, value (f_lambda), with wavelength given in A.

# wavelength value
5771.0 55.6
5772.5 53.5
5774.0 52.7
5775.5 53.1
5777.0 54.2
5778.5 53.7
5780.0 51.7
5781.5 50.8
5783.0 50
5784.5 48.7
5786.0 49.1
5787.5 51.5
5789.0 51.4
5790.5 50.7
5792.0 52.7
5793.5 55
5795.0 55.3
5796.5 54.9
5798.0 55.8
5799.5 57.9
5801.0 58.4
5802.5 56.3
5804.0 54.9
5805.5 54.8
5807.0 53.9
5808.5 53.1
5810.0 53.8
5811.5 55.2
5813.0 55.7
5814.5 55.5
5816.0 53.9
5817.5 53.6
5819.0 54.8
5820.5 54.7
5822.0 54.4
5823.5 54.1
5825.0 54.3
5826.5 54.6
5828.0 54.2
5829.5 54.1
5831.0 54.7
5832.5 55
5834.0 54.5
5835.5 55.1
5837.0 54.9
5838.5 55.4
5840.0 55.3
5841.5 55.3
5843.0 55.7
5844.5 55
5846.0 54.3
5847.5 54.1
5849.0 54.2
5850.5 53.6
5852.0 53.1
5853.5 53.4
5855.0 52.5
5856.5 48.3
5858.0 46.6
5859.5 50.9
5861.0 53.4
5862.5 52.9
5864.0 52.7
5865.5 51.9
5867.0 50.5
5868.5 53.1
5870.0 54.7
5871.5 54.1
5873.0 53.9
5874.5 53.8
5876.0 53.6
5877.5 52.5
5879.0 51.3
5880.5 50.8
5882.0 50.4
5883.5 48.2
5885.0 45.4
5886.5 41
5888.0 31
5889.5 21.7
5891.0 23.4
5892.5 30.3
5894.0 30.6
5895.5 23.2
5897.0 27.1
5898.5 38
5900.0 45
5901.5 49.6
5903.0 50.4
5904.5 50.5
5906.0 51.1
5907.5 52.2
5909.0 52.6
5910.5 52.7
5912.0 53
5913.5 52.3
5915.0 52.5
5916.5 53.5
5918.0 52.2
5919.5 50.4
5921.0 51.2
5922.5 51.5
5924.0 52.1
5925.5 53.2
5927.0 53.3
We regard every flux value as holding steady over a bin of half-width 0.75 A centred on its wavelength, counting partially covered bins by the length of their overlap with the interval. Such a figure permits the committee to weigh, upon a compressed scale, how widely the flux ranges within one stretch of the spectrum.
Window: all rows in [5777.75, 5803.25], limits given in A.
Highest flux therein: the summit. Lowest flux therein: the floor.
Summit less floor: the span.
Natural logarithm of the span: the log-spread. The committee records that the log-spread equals 2.3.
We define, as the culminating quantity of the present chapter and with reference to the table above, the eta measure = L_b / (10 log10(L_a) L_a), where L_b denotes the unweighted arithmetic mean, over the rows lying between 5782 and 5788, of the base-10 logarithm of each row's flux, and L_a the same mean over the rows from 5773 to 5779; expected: 0.414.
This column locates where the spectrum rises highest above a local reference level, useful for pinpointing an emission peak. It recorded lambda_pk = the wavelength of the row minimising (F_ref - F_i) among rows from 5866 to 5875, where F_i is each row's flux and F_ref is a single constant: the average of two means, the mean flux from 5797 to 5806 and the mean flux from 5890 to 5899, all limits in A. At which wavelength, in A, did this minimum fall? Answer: 5870.0 A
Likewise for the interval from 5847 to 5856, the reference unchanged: 5849.0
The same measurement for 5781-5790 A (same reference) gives 5787.5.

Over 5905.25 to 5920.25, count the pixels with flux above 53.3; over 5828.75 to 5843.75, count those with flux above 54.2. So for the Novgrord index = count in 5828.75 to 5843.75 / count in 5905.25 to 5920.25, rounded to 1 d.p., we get 9.0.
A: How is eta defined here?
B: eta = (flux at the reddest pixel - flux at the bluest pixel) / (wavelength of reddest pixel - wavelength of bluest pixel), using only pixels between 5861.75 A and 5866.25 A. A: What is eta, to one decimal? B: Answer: -0.3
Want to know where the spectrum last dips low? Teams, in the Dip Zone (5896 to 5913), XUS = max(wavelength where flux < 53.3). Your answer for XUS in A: 5912.0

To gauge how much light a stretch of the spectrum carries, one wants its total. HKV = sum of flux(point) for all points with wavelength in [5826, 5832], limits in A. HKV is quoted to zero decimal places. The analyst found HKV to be 218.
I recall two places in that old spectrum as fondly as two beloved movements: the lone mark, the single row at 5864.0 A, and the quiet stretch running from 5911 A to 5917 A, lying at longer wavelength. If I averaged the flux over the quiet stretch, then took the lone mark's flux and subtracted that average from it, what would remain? 0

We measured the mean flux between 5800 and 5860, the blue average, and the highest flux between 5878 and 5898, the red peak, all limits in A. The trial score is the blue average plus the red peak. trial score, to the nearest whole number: 105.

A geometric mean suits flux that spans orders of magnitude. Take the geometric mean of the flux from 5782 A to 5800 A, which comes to 52.7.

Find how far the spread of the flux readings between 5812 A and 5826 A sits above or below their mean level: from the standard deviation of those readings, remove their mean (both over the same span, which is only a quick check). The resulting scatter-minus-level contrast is -53.9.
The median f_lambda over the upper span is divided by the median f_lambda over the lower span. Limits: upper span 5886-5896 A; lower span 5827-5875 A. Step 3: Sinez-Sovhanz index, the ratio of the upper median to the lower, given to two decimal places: 0.56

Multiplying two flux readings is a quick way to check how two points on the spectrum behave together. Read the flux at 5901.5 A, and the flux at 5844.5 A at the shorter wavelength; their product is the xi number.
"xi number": 2728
